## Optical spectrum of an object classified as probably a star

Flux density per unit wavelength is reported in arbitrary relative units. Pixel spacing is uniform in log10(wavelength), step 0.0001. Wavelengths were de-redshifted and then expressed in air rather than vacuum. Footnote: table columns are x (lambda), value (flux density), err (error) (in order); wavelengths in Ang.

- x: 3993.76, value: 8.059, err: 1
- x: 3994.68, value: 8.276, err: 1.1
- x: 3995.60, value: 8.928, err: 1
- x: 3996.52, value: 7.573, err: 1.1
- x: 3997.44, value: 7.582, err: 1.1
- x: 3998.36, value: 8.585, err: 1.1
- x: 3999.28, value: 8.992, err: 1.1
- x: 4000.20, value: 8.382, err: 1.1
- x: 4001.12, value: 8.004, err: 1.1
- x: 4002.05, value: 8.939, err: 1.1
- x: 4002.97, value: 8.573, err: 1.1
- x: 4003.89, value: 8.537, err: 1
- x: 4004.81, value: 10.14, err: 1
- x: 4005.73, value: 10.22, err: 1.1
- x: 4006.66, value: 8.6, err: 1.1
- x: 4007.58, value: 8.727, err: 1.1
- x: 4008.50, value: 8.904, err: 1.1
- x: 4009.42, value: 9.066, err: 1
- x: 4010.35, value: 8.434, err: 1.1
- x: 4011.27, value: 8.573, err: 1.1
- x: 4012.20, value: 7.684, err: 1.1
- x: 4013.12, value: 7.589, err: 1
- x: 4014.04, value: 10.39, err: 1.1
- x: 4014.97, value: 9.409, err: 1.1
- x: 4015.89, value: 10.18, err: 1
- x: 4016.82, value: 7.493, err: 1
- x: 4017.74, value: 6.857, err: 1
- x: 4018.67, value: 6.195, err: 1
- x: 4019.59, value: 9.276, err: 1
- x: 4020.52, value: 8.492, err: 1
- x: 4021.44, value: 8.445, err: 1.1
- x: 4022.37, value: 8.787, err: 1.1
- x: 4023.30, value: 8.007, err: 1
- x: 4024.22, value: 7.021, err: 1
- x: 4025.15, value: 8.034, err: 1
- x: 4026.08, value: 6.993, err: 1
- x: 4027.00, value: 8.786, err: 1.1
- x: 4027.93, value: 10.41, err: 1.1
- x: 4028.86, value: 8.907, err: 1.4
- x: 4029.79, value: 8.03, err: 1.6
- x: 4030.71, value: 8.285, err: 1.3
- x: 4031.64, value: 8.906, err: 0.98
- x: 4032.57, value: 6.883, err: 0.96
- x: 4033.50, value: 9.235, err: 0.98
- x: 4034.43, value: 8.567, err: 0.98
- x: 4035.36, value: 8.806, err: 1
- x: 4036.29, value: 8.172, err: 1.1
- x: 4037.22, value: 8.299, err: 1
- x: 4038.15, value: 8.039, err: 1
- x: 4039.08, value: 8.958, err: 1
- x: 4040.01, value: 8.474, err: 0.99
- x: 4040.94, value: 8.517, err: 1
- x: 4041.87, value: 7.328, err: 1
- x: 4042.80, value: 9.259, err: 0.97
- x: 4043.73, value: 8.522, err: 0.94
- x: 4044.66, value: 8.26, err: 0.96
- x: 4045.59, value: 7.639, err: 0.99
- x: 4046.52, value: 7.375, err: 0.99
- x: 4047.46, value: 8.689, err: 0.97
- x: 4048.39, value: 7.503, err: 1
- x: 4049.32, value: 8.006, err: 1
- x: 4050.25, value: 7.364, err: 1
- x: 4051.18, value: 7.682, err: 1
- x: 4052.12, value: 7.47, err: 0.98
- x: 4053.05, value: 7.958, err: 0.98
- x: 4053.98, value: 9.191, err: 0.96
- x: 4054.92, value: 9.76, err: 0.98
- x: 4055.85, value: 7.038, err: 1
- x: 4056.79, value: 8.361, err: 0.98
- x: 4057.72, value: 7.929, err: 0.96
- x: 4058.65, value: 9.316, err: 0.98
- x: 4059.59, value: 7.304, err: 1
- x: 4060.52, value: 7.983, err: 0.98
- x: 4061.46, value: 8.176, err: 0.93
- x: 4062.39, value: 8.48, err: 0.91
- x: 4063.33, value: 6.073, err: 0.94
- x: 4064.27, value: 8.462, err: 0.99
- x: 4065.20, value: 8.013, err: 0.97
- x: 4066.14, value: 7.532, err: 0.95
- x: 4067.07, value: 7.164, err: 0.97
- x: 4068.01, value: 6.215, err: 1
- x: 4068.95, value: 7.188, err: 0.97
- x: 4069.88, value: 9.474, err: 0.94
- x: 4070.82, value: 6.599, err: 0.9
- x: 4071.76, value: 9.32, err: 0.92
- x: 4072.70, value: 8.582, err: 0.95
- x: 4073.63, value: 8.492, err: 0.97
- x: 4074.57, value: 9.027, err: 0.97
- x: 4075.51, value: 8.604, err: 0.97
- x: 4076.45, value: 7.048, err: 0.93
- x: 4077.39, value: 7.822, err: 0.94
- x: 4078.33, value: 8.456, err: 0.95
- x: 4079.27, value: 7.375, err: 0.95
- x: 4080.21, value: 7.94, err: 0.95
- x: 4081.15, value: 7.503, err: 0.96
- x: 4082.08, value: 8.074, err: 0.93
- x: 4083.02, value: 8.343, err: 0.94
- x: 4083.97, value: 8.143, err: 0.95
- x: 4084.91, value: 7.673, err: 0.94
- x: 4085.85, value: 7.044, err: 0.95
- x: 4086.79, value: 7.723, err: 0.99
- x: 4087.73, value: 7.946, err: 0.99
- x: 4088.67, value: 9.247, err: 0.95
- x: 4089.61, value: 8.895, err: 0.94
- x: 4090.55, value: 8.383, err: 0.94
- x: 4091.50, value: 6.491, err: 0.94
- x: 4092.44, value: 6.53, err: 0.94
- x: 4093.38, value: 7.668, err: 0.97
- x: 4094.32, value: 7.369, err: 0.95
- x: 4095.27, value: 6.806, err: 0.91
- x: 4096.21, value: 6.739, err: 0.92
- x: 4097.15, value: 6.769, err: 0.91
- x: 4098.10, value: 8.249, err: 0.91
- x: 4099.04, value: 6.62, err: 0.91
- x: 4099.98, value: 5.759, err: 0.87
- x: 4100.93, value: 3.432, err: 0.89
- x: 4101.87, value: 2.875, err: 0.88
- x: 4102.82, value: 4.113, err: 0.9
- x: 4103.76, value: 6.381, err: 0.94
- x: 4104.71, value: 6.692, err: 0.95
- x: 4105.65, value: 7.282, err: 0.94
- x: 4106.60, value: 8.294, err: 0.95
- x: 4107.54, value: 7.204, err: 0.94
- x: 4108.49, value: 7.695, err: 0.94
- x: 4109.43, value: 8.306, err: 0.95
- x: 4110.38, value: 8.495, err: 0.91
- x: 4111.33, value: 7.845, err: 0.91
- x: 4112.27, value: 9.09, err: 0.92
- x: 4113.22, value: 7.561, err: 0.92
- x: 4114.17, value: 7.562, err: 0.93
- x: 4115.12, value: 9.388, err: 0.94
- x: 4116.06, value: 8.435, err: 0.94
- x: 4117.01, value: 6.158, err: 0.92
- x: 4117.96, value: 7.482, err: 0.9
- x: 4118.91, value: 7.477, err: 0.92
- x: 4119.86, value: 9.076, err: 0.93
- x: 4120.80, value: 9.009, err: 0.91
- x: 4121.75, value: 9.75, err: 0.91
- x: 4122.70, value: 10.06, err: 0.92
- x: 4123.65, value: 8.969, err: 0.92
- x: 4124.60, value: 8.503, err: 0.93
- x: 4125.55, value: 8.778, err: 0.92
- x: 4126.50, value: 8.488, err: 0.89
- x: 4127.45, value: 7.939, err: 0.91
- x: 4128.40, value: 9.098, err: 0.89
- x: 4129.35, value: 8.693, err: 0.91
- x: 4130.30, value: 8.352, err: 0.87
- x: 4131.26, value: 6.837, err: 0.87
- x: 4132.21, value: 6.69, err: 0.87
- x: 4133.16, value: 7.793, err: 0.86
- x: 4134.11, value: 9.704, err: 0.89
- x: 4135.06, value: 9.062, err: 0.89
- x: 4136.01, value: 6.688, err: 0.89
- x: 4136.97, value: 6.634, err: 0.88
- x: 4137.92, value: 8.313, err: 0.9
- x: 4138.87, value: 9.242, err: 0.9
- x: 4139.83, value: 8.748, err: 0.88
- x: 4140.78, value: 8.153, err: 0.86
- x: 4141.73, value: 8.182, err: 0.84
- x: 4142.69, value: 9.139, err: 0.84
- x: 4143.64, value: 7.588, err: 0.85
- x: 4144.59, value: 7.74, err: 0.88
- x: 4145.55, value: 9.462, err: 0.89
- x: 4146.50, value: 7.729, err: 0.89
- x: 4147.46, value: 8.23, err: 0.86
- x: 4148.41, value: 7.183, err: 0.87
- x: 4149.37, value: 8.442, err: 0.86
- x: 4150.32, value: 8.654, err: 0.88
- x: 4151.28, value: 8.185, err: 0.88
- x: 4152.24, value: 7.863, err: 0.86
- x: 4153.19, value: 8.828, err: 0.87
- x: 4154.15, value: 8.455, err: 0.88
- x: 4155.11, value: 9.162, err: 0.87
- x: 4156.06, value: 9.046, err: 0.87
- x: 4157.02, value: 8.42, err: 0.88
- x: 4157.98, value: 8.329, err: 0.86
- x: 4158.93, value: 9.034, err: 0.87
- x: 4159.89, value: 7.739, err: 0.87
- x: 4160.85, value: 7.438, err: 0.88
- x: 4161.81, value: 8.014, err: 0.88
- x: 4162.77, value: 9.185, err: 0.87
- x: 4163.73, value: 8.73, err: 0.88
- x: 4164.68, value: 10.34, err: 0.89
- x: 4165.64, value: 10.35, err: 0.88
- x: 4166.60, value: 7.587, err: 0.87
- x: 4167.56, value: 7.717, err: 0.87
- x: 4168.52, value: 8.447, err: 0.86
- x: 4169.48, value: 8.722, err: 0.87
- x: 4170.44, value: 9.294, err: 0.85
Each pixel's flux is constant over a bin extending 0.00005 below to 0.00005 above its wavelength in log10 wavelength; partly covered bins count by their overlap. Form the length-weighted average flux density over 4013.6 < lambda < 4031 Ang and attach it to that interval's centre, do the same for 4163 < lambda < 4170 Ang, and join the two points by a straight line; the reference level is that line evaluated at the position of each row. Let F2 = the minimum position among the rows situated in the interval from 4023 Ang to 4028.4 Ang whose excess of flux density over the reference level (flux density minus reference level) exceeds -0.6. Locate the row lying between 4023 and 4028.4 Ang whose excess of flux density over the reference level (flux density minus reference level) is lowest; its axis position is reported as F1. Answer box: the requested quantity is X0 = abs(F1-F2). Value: 2.8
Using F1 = 4026.08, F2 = 4023.30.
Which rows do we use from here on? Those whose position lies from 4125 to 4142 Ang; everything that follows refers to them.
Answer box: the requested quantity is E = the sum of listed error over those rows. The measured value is 15.9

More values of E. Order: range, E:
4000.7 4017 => 19.2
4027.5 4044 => 19.3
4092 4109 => 16.6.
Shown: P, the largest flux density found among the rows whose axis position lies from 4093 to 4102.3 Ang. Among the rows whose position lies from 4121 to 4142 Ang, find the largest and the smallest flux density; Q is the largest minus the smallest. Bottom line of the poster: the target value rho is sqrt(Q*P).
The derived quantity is 5.3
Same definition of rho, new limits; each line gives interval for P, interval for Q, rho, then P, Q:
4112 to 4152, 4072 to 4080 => 4.5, 10.06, 2.0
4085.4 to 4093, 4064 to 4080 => 5.5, 9.247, 3.3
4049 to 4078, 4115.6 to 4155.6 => 6.2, 9.76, 3.9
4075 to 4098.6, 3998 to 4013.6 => 4.9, 9.247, 2.6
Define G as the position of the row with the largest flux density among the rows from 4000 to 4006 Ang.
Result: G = 4005.73 Ang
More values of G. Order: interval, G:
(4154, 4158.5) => 4155.11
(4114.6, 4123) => 4122.70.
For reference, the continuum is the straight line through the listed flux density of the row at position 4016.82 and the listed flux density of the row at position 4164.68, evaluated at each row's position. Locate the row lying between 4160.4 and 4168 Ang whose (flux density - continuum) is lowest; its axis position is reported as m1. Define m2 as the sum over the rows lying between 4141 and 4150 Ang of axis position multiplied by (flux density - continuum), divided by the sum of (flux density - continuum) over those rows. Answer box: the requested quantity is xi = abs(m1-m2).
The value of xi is 15.0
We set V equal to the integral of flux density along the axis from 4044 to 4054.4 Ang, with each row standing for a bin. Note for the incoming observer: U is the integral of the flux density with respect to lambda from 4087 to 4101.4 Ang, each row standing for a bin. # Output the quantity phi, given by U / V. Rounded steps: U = 103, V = 82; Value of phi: 1.2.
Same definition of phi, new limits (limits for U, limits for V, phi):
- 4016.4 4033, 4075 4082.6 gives 2.3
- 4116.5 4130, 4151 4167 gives 0.8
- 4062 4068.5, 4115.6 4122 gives 0.9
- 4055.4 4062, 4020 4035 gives 0.4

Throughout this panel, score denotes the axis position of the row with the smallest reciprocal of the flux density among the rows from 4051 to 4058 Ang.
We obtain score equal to 4054.92 Ang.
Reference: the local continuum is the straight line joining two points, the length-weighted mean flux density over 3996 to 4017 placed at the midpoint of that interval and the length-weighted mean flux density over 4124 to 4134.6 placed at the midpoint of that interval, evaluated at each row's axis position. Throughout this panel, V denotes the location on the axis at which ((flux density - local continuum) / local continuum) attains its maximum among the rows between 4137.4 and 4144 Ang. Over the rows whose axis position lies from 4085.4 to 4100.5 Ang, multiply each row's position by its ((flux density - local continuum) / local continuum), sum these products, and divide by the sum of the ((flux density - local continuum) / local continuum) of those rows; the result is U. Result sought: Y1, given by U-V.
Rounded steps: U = 4094.9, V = 4138.87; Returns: -43.9 Ang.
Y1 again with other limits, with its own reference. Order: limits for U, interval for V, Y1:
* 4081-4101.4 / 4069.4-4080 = 25.0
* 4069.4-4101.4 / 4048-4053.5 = 43.8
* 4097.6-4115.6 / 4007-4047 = 74.4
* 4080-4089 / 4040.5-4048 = 40.7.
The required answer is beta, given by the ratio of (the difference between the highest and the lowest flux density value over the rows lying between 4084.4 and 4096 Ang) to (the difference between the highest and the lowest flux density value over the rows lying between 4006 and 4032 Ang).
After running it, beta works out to 0.7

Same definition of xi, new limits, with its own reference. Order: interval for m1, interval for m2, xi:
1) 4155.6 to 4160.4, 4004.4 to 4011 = 152.9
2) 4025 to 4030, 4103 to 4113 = 80.8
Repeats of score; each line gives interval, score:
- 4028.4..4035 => 4033.50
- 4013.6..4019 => 4014.04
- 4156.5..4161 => 4158.93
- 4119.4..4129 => 4122.70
